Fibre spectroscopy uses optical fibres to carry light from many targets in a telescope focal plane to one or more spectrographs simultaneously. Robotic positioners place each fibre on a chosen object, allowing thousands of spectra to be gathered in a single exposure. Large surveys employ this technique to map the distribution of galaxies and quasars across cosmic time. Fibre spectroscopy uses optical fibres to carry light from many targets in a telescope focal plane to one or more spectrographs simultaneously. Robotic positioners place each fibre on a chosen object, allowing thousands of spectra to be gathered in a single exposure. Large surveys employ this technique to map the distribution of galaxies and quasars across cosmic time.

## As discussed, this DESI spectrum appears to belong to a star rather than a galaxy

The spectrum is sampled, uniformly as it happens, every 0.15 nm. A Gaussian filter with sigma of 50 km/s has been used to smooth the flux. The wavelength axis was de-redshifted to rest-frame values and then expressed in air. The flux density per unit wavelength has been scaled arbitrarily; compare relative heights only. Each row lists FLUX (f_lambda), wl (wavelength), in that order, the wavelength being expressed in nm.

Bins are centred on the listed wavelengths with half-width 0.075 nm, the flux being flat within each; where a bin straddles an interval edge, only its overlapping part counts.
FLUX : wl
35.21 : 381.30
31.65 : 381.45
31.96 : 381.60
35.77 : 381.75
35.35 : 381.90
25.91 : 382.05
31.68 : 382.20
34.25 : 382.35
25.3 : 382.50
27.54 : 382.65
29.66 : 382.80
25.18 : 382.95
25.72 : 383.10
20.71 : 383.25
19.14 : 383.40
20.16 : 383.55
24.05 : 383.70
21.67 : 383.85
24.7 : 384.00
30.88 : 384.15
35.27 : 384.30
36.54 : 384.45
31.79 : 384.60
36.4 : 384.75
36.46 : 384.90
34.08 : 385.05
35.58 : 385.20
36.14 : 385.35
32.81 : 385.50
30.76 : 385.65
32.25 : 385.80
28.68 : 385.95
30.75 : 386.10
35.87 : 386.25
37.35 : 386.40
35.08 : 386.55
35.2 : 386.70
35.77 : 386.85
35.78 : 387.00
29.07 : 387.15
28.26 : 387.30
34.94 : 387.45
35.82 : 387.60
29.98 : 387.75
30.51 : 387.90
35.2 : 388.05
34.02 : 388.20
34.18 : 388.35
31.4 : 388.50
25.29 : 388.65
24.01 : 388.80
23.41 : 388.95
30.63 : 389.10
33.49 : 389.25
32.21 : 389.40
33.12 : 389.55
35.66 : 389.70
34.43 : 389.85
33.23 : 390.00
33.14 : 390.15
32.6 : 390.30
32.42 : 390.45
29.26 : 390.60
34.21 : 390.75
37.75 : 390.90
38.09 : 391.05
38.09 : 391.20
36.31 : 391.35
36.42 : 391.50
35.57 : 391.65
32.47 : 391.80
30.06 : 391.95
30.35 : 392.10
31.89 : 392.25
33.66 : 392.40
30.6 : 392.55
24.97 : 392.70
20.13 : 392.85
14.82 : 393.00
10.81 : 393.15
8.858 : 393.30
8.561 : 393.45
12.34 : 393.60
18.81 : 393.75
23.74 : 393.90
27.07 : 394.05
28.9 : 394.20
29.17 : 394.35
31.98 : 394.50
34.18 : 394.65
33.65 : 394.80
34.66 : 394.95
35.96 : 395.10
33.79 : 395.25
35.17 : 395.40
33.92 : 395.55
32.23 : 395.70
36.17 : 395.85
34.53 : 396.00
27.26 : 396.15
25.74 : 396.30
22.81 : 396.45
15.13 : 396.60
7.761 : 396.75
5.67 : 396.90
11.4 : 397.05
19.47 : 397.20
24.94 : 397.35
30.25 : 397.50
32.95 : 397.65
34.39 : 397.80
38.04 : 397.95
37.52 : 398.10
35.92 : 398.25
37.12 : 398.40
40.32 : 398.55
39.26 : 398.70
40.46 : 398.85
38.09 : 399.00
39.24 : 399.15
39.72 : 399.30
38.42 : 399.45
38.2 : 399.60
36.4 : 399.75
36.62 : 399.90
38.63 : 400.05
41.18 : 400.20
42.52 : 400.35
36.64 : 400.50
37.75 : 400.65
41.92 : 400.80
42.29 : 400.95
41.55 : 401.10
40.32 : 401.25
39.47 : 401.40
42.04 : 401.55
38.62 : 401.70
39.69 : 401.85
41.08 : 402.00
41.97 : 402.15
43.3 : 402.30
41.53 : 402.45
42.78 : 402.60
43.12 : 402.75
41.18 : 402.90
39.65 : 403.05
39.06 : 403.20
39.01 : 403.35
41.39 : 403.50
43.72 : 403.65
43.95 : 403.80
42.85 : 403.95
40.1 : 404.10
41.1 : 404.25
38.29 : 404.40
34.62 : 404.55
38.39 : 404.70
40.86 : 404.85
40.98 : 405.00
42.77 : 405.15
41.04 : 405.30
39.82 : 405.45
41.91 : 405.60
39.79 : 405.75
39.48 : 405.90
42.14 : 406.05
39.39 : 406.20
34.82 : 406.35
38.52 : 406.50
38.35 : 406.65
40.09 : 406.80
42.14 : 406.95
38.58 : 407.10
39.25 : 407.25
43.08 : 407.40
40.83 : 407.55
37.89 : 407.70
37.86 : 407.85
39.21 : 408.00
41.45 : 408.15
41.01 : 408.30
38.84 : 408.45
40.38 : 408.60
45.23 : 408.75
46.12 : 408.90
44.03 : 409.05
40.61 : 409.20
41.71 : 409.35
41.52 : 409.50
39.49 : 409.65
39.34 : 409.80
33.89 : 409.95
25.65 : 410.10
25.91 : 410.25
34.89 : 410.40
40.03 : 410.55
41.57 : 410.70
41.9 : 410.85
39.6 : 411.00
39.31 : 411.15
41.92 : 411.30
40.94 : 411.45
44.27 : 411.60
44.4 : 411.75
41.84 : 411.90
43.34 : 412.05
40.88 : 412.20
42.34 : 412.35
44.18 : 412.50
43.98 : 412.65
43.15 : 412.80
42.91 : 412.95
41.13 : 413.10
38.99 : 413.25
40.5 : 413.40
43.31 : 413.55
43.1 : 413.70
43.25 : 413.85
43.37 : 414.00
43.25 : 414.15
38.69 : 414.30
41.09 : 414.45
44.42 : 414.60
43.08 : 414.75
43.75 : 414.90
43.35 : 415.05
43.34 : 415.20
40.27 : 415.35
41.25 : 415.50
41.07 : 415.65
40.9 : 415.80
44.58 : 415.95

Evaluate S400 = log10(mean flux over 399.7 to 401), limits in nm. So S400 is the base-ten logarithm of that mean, 1.595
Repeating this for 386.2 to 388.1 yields 1.528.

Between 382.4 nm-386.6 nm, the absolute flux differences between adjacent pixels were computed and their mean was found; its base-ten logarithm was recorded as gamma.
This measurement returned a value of 0.43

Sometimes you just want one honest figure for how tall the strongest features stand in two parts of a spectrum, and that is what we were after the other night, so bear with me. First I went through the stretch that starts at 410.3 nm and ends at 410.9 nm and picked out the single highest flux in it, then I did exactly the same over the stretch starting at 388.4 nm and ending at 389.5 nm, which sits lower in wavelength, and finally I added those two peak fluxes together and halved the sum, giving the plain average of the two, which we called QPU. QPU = 37.7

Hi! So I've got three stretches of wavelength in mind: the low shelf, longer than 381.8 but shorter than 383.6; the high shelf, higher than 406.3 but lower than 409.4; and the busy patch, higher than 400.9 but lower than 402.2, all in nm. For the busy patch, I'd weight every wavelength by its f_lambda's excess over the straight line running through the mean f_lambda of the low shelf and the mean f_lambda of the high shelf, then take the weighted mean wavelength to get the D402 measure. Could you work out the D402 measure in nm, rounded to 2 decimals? 401.51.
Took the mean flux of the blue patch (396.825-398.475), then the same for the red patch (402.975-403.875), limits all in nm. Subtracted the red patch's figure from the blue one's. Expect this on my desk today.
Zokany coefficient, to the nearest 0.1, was -13.2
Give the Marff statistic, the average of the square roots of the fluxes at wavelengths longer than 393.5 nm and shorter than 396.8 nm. 5.2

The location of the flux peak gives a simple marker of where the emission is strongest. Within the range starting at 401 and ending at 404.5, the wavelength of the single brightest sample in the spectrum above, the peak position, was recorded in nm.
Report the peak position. 403.80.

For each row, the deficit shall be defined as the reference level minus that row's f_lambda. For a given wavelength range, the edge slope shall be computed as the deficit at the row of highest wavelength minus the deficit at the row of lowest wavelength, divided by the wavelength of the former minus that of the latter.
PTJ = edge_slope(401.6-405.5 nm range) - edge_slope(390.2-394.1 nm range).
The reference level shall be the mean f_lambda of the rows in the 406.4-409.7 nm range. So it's -1.8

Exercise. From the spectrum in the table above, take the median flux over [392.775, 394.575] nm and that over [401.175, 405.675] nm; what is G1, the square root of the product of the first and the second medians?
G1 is 28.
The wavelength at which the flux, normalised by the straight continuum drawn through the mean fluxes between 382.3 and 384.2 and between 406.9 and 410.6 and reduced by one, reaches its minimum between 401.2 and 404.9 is 404.55 nm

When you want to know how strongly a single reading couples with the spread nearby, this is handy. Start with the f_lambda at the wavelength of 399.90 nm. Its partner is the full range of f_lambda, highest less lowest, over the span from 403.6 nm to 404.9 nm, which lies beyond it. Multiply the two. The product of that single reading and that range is 342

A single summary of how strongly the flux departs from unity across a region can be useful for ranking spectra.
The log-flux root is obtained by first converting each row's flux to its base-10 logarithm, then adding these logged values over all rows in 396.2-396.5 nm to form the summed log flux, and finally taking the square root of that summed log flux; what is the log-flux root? 1.66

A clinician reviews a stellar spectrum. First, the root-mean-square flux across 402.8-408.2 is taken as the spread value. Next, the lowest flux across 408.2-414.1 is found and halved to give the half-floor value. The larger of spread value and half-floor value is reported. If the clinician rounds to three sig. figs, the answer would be 40.2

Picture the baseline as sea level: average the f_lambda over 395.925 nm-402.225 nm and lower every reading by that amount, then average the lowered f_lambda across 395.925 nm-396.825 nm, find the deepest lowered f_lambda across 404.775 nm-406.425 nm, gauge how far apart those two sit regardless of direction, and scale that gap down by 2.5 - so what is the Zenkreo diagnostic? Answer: 5.0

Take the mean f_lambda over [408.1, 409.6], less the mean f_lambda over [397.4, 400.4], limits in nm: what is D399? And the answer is 4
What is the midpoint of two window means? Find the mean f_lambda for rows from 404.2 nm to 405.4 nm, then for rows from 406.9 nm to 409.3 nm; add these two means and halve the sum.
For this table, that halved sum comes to 40.4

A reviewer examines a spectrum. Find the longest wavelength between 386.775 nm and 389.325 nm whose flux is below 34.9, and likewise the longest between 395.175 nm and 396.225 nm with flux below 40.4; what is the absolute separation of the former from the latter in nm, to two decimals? 6.90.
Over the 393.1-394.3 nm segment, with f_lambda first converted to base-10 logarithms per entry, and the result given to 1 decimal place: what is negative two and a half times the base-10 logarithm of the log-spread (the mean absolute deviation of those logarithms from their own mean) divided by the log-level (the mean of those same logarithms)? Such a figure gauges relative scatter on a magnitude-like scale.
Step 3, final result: 2.0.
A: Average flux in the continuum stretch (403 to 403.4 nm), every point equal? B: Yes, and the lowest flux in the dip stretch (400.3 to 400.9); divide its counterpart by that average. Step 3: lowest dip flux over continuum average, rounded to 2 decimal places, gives 0.93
